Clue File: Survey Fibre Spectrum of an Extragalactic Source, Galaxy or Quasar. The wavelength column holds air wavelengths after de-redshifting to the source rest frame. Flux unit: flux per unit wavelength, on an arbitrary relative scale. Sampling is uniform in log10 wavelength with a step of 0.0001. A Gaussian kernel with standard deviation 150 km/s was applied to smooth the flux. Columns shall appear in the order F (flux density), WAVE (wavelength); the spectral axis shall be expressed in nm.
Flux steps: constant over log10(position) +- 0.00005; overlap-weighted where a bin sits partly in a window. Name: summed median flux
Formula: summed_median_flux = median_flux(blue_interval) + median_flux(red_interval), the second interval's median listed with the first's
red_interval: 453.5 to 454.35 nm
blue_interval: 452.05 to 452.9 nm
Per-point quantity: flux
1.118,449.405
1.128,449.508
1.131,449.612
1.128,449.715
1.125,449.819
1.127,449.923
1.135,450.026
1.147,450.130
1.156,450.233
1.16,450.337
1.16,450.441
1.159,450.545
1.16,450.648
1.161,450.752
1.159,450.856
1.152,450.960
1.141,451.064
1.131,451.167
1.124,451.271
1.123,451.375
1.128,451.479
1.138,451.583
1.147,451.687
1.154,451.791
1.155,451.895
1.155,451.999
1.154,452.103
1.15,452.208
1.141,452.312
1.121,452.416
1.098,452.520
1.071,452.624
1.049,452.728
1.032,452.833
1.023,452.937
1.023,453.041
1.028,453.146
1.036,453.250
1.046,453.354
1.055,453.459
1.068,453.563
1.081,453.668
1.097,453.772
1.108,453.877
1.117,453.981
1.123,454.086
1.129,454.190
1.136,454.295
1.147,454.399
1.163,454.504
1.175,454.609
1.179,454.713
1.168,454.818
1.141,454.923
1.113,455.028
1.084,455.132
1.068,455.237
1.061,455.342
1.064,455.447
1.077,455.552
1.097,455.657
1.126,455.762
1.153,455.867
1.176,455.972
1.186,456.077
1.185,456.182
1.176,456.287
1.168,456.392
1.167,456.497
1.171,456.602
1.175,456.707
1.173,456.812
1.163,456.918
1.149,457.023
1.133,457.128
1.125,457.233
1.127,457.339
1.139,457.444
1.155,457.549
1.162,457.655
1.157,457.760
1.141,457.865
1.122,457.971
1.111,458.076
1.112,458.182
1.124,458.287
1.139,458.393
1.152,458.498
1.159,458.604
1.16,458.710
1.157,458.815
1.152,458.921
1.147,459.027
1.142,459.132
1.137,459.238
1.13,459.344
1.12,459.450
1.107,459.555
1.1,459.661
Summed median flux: 2.222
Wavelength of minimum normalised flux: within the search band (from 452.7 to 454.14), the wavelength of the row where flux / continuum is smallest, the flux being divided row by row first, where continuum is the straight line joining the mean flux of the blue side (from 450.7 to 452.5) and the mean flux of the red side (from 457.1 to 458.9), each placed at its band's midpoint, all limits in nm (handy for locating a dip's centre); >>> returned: 452.937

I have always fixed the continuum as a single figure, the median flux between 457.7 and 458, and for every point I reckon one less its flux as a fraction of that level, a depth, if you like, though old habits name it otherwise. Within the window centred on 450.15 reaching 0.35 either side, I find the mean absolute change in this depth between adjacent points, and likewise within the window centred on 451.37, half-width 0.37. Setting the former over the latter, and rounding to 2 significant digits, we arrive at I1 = 0.83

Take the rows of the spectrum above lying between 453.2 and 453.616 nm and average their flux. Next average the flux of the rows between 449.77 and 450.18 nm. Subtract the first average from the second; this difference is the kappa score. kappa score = 0.08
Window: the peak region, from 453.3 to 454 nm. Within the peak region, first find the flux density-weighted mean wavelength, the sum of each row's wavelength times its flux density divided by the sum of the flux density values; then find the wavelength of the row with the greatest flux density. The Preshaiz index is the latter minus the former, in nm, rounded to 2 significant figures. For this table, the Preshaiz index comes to 0.31 nm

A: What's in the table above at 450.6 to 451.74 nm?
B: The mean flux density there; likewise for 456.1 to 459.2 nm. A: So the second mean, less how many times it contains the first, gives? 0.143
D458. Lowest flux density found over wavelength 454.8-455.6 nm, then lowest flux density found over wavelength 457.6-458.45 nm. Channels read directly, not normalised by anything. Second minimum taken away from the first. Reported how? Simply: -0.05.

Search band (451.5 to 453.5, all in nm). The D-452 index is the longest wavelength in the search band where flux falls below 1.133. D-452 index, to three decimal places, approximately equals 453.459 nm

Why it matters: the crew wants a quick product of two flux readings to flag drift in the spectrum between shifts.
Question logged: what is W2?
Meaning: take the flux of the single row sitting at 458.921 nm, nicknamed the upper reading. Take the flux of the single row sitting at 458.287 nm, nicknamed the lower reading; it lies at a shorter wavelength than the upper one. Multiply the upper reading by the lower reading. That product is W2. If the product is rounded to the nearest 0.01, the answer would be 1.29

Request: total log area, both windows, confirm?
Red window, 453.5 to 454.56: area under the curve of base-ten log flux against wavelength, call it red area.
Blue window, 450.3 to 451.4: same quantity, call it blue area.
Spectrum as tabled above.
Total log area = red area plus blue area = 0.12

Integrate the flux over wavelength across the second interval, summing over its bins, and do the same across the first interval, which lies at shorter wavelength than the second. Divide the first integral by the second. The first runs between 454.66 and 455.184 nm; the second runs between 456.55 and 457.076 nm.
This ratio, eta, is 0.97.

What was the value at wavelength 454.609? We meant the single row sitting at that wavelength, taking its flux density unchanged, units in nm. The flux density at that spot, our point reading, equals 1.175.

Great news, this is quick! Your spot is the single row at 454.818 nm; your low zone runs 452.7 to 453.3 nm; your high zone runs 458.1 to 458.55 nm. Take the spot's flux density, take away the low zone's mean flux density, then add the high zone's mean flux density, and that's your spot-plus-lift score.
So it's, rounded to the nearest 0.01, 1.27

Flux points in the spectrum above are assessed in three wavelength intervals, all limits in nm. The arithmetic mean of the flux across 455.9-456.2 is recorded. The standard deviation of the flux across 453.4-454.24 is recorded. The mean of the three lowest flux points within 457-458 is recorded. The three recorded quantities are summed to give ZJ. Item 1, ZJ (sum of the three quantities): 2.33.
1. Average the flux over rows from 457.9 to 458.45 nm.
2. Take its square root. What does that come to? 1.06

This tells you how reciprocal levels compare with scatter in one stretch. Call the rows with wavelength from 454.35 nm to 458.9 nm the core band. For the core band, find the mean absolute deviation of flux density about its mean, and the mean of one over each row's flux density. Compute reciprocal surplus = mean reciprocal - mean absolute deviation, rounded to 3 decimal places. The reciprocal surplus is 0.850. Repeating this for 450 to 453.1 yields 0.857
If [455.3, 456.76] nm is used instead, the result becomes 0.837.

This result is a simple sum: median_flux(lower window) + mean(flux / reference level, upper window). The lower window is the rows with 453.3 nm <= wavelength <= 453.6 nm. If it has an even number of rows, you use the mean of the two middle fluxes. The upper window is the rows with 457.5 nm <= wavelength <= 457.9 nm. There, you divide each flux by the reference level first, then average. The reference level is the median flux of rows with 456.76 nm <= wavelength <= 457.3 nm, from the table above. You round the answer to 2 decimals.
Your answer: 2.06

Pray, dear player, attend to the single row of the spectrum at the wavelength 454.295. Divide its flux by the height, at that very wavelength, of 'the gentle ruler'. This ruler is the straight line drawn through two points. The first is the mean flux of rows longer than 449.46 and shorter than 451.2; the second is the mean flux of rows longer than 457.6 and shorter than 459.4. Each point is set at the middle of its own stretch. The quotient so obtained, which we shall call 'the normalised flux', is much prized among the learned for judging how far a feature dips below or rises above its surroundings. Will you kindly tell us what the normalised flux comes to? 0.994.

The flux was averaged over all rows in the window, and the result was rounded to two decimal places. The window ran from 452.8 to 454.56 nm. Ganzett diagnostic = 1.08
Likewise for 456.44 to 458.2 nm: 1.15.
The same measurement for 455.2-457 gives 1.14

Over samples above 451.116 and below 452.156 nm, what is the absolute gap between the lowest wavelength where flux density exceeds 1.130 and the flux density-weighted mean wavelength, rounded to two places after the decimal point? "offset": 0.47 nm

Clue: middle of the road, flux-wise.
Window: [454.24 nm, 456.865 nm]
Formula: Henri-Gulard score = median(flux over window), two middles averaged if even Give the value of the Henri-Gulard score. 1.16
